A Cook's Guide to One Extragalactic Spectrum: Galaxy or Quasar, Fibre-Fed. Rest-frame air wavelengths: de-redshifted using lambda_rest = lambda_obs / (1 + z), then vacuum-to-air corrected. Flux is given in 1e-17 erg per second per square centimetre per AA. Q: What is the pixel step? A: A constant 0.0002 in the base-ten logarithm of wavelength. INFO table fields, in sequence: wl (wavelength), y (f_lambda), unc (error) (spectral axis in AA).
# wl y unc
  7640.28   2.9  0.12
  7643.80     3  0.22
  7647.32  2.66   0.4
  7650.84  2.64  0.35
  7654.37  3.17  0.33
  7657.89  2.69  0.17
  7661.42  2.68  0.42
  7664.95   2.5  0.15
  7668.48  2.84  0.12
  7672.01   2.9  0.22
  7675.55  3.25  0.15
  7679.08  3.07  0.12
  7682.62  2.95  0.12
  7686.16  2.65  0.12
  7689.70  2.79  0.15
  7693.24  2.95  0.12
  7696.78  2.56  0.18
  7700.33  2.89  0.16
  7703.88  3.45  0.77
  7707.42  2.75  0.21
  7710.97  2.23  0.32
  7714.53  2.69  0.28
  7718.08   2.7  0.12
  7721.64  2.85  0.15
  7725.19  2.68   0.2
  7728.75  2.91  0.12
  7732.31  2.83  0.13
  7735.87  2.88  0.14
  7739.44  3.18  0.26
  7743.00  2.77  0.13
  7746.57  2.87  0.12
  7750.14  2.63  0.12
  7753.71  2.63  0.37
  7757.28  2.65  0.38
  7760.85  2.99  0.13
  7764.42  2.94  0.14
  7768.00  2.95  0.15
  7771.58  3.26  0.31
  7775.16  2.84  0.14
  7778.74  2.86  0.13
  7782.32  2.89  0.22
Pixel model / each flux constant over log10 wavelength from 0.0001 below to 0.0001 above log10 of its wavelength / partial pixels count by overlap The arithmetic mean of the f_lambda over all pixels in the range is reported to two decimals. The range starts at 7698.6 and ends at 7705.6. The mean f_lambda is 3.17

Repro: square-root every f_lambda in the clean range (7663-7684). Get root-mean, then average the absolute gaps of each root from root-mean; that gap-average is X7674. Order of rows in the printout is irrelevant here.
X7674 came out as 0.0505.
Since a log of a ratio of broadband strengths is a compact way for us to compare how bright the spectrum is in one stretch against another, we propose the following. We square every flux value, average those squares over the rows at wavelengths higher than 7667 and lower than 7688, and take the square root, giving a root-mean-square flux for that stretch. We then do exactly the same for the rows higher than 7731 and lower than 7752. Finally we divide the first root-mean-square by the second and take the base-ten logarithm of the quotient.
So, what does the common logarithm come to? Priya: 0.013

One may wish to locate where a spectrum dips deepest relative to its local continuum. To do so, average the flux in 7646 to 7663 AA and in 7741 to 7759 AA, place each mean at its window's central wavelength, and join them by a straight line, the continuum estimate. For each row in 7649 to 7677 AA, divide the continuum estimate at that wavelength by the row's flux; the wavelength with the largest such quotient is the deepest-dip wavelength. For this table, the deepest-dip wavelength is 7664.95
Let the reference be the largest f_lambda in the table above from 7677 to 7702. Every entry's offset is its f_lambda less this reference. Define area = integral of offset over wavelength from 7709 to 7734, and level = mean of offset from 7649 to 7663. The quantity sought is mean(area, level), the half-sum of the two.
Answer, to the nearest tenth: -4.8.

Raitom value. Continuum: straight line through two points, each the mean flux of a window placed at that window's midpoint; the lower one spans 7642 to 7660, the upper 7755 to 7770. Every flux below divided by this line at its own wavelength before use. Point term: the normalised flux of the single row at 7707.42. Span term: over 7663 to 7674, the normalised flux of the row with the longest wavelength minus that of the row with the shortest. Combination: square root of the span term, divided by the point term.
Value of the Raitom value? 0.39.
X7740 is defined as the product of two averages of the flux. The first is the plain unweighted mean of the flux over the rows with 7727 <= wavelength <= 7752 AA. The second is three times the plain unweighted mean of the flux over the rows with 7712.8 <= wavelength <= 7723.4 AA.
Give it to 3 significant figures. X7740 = 23.6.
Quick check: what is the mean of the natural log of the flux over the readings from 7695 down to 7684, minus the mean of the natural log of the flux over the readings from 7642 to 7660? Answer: -0.01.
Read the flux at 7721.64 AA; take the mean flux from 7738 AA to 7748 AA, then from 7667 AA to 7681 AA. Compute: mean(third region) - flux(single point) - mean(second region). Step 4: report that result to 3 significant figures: -2.77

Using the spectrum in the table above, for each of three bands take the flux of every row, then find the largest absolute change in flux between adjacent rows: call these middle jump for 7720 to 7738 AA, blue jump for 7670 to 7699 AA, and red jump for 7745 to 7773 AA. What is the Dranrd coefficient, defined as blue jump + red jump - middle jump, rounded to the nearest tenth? 0.5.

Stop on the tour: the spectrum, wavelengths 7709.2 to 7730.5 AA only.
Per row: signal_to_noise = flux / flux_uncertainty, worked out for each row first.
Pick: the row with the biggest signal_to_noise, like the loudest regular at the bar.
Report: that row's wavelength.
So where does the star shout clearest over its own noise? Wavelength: 7728.75 AA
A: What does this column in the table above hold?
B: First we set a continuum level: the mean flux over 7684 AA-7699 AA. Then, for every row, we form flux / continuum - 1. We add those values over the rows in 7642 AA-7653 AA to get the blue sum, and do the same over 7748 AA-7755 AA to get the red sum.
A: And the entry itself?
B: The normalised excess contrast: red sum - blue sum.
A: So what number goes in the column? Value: -0.11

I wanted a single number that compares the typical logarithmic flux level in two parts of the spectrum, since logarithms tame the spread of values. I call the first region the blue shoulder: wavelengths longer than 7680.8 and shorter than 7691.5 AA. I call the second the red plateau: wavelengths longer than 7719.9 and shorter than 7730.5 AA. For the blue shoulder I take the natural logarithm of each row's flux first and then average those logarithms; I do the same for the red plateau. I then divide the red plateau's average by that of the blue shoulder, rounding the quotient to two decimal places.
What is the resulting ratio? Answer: 1.01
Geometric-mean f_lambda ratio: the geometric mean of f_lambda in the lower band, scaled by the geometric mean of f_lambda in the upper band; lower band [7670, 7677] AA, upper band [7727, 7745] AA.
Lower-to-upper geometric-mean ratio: 1.05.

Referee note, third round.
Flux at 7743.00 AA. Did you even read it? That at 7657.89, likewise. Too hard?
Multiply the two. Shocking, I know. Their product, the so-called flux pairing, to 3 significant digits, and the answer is 7.45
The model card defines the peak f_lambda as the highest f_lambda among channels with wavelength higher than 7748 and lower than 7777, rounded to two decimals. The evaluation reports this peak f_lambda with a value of 3.26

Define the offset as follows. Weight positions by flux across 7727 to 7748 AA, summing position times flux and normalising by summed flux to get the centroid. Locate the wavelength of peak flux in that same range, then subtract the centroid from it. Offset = 1.8 AA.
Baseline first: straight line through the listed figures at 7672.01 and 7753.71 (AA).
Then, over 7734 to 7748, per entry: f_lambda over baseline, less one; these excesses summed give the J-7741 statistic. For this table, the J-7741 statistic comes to 0.38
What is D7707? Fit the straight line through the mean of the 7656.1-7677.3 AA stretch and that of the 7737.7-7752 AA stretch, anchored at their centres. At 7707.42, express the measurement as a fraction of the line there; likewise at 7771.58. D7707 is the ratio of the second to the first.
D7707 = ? 1.2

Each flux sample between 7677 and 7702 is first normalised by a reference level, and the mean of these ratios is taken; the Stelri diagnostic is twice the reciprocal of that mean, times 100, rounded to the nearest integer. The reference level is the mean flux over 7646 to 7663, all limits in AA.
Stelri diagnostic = 195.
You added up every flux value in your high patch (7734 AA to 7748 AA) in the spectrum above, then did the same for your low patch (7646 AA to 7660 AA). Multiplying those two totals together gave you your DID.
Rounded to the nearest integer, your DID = 131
